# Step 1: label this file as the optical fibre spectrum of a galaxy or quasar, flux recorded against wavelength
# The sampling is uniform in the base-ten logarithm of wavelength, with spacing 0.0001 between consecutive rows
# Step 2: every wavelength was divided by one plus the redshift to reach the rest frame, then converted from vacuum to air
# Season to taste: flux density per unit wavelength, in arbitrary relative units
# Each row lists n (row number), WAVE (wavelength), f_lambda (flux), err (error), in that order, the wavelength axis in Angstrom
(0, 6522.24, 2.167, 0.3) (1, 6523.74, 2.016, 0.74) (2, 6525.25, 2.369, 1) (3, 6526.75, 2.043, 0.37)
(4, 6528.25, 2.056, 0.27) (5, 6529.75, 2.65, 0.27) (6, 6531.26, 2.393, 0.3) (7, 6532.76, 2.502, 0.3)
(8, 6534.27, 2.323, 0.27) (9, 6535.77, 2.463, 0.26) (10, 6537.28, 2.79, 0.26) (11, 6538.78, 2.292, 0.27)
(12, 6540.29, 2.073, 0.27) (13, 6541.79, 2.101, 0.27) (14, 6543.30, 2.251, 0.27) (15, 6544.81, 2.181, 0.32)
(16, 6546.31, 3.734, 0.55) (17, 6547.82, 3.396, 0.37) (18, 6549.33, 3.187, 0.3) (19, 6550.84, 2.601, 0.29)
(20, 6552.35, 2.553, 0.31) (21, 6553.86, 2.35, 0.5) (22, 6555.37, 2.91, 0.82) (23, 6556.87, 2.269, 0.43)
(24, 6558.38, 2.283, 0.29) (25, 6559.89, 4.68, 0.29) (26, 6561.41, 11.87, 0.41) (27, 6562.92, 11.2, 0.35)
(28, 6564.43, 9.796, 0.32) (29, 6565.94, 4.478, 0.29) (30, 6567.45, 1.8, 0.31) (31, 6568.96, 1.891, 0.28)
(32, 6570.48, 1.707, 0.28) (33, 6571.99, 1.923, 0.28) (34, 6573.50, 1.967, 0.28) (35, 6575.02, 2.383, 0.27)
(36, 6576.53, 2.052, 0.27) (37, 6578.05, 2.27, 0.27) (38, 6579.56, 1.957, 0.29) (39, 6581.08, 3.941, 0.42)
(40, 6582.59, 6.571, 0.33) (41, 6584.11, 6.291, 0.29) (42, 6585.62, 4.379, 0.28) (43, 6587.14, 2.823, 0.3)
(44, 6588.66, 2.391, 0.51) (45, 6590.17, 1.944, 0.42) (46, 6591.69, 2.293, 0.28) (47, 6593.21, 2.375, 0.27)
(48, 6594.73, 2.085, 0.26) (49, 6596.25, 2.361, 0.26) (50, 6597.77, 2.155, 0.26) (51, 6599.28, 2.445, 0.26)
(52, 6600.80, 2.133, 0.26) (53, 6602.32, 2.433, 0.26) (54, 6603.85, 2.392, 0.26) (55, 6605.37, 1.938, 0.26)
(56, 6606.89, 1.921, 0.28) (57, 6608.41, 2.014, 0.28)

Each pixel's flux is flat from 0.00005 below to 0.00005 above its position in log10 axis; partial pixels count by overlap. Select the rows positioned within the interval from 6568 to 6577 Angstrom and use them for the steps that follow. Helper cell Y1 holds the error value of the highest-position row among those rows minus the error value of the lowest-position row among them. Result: -0.01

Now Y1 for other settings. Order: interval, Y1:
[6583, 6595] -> -0.03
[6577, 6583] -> 0.06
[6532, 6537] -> -0.04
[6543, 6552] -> 0.02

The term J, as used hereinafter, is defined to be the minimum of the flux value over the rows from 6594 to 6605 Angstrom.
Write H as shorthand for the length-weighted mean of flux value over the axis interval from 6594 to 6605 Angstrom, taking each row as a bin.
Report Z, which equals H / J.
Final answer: 1.1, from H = 2.3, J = 2.085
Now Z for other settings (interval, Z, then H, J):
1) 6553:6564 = 2.4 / 5.5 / 2.269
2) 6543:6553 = 1.3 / 2.9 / 2.181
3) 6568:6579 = 1.2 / 2.0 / 1.707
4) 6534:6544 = 1.1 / 2.3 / 2.073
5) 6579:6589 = 2.1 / 4.2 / 1.957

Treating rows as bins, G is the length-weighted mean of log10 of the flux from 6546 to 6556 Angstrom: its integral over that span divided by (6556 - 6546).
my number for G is 0.46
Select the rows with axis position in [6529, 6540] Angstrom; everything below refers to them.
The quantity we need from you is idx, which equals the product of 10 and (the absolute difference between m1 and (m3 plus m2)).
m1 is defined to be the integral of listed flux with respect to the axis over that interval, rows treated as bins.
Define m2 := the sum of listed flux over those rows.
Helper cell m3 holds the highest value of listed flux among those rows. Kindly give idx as 70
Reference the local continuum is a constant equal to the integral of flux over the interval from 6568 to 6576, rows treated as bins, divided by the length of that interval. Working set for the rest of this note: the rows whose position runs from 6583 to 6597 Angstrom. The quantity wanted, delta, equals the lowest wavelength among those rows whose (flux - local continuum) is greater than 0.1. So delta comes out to 6584.11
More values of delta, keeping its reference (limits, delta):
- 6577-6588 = 6578.05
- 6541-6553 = 6541.79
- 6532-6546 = 6532.76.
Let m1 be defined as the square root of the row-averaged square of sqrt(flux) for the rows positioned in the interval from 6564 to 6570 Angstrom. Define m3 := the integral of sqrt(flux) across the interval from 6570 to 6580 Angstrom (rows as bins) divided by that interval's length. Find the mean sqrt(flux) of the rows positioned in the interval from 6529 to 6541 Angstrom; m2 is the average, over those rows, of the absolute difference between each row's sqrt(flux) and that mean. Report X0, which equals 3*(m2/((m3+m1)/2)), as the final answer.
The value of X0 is 0.090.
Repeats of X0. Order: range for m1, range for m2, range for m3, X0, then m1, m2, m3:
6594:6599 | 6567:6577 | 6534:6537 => 0.103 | 1.48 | 0.052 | 1.57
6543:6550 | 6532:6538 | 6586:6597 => 0.077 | 1.72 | 0.042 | 1.54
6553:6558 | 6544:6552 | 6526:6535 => 0.286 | 1.58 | 0.148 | 1.52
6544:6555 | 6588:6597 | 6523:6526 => 0.097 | 1.69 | 0.051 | 1.48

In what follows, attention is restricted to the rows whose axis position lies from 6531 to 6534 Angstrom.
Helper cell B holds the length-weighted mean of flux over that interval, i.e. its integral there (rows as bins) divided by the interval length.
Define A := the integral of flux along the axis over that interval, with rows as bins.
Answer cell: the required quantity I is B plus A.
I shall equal 10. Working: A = 7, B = 2.4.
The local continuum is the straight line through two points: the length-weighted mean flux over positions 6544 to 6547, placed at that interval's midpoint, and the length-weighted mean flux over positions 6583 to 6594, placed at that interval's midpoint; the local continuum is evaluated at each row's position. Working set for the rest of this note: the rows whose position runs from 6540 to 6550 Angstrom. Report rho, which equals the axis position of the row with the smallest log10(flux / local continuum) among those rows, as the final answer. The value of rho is 6540.29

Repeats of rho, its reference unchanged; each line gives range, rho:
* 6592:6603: 6594.73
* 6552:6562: 6556.87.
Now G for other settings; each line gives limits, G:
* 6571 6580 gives 0.32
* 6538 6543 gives 0.34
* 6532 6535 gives 0.38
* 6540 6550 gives 0.42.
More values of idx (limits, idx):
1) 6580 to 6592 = 88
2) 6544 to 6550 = 25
